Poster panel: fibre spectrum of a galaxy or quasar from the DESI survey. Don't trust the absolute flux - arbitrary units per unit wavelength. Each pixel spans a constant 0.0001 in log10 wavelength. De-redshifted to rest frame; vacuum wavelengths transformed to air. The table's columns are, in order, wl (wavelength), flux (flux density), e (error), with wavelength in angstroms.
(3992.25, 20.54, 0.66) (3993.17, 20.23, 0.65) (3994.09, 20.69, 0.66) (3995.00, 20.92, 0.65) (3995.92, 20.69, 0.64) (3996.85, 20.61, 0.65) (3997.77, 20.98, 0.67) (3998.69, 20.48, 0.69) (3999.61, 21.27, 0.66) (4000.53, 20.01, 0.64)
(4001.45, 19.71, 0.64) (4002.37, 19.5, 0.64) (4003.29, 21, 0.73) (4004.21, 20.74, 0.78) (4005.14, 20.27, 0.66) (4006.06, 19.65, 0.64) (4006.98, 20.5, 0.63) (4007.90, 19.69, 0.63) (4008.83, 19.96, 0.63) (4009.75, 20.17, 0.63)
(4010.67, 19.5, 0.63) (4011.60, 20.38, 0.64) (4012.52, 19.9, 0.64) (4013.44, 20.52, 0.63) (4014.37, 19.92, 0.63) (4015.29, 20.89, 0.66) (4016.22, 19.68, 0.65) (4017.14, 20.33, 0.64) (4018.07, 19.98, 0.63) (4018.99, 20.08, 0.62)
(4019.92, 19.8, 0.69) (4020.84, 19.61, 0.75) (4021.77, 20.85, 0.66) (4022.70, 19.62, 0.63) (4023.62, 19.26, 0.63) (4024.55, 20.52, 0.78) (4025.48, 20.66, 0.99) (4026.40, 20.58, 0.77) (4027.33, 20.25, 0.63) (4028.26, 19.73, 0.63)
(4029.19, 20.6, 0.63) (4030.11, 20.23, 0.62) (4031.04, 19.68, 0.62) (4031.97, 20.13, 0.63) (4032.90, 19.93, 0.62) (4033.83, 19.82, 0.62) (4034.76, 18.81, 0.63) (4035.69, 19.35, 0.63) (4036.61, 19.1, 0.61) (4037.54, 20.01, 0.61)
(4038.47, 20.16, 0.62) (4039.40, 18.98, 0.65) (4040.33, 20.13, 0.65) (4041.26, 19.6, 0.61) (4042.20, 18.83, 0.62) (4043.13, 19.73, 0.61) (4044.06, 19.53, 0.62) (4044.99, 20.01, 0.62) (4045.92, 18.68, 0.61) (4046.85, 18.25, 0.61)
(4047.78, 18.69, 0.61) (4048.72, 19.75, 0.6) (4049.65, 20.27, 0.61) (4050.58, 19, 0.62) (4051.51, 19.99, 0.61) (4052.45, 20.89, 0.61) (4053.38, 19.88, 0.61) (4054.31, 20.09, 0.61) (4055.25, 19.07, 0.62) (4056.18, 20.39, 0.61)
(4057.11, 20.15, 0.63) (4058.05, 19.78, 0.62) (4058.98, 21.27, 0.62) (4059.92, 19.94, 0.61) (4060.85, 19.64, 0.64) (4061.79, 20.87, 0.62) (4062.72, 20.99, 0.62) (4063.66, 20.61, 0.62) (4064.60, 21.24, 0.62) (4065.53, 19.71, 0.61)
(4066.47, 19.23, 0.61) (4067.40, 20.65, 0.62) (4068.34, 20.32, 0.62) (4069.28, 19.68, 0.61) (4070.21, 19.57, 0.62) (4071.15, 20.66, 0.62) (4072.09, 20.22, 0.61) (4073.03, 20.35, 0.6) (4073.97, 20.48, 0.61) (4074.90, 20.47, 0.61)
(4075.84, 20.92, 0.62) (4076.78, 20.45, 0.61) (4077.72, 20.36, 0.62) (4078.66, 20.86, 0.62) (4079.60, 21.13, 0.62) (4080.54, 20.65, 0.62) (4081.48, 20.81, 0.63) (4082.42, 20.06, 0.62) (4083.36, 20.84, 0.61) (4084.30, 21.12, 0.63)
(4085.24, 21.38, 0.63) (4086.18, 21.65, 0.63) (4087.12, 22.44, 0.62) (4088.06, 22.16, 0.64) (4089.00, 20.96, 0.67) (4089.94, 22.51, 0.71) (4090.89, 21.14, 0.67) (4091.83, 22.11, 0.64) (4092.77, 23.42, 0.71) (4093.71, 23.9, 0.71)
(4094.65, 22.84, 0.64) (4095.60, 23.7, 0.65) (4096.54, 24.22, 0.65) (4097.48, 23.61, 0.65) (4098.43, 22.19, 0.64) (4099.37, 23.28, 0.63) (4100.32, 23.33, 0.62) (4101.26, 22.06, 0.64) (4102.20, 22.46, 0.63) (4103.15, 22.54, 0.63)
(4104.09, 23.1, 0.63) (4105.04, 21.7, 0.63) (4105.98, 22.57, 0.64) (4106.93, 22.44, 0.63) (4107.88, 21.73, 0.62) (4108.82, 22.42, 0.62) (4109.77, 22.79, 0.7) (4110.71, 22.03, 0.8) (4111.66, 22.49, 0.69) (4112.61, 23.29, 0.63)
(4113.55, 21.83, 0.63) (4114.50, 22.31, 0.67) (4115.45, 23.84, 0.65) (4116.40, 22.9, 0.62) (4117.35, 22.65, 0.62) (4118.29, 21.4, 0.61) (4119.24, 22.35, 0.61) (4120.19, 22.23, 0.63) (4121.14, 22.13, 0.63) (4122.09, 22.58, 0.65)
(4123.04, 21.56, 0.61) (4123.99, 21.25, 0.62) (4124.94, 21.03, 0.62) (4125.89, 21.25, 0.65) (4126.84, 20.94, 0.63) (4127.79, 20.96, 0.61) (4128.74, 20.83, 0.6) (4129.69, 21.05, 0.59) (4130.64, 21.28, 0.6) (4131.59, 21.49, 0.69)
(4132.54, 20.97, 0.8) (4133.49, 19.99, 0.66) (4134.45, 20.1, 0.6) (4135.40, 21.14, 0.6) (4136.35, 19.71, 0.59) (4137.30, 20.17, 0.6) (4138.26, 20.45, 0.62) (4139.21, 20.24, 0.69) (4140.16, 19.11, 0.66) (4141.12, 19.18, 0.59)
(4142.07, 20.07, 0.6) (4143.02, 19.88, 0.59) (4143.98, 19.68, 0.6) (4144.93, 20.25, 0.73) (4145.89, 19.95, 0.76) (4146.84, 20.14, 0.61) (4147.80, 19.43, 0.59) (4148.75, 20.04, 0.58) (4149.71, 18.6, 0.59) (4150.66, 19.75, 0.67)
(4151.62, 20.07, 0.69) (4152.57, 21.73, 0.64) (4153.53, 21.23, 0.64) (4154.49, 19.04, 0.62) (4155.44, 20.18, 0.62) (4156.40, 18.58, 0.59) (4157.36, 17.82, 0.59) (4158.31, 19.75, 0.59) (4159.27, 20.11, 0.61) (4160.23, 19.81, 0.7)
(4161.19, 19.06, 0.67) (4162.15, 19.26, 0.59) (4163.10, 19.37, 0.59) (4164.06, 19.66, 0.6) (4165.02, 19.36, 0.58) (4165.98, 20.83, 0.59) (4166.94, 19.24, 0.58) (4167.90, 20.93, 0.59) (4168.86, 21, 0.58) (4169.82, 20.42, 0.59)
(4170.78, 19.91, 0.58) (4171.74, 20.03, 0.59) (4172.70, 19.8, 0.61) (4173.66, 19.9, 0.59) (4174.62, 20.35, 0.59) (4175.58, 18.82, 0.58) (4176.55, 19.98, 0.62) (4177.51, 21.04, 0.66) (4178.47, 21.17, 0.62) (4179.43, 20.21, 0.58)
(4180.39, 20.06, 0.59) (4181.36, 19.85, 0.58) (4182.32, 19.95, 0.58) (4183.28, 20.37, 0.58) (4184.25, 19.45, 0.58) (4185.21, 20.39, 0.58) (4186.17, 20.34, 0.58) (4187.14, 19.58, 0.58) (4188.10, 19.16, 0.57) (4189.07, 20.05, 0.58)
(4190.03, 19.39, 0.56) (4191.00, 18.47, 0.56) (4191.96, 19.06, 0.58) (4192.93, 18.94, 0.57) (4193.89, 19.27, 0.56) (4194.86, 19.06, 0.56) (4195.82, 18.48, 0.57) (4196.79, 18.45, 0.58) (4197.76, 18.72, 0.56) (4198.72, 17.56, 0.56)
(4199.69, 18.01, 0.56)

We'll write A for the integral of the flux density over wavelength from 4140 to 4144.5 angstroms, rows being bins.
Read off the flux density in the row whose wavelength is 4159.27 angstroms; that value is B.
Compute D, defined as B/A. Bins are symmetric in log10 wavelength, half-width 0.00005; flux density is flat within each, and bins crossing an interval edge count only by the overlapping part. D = 0.228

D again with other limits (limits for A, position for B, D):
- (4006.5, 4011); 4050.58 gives 0.211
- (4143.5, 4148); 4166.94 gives 0.215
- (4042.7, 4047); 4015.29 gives 0.251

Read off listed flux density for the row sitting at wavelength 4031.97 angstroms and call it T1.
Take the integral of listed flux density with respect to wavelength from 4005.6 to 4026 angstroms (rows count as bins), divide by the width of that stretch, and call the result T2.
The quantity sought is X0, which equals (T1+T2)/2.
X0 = 20.10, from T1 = 20.13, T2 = 20.1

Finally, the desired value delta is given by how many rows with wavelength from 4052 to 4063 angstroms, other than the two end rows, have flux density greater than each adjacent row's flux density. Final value 3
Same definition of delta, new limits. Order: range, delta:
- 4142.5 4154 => 4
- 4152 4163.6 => 2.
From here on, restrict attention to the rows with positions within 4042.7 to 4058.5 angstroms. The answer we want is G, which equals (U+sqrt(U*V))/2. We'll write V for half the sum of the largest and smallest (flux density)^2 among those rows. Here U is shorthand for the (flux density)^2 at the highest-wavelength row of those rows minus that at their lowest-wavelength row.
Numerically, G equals 15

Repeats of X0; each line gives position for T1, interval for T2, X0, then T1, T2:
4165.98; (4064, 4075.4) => 20.53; 20.83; 20.2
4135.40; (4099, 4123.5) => 21.80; 21.14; 22.5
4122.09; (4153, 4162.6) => 21.03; 22.58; 19.5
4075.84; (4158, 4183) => 20.46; 20.92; 20.0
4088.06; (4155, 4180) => 21.02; 22.16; 19.9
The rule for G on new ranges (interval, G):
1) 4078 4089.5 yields 24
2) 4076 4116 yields 211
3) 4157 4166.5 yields 163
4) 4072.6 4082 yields 55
